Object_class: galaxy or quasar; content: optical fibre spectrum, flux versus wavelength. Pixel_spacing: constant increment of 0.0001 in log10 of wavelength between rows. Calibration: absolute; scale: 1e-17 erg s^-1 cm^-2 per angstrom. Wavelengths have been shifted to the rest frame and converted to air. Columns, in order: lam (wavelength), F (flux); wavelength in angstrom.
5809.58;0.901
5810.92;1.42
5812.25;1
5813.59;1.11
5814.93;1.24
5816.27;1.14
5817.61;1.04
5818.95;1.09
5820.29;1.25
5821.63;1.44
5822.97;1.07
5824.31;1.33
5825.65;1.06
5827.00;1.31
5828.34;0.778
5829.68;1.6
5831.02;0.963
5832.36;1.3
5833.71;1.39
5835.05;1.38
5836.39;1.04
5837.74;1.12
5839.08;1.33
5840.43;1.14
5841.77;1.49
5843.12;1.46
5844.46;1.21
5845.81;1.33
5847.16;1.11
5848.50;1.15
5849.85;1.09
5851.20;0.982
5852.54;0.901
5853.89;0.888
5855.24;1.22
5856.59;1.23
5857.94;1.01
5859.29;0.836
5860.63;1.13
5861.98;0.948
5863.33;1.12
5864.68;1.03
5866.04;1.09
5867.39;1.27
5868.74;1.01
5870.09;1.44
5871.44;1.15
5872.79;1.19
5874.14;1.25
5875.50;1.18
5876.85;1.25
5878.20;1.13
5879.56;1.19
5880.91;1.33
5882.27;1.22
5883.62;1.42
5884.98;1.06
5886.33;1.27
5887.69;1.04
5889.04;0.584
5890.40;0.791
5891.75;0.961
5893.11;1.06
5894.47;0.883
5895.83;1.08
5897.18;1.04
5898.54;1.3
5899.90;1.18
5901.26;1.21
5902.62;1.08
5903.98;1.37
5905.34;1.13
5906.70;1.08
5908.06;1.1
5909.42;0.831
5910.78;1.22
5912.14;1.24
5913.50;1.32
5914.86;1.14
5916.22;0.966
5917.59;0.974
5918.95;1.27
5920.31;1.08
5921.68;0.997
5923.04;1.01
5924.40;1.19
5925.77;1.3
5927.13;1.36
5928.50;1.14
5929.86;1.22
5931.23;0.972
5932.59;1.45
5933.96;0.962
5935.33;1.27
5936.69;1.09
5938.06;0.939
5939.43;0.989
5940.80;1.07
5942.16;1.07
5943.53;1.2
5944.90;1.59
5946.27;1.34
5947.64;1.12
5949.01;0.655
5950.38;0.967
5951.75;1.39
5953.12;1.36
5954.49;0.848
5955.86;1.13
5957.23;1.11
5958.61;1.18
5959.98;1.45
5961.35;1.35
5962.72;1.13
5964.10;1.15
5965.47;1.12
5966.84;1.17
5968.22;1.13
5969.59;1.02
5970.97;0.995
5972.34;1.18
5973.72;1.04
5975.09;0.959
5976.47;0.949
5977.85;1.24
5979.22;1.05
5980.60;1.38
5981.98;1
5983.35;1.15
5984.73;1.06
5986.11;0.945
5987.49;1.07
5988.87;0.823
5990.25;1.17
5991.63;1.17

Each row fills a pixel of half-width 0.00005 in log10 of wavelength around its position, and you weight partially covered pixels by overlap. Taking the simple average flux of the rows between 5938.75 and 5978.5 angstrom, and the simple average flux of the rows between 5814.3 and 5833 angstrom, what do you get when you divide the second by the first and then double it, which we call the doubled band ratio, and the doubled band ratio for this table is 2.09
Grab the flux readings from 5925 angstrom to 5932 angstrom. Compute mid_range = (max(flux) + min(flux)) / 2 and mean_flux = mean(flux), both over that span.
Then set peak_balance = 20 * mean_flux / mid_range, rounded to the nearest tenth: 20.6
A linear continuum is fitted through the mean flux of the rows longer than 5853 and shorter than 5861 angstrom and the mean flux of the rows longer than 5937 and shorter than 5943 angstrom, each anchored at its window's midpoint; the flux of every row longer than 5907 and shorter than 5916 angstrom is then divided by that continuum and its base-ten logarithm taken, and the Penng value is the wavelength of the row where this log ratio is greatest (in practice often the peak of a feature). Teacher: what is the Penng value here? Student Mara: 5913.50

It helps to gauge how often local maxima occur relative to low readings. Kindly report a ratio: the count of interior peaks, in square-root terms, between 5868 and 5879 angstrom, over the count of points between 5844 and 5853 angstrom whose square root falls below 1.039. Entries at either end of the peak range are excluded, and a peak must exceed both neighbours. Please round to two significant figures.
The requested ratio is 1.5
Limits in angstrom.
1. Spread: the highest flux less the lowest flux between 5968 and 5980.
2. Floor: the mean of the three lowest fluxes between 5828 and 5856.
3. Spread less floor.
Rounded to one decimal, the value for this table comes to -0.6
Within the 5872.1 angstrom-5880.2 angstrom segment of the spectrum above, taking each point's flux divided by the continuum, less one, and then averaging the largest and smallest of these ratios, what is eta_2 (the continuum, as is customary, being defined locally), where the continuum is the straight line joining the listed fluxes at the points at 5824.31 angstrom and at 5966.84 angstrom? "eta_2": -0.06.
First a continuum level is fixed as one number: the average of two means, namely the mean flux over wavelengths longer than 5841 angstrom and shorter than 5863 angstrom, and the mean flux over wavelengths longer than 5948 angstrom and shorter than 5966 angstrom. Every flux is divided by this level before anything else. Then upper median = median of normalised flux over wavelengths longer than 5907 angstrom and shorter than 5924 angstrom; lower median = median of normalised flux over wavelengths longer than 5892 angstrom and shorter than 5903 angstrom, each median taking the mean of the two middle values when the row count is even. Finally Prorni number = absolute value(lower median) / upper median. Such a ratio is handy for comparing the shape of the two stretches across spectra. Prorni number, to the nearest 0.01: 0.99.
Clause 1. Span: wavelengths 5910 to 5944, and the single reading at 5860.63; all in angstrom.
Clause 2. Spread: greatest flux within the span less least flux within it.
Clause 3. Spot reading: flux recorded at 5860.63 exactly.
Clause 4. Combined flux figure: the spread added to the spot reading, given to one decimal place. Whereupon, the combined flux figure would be 1.6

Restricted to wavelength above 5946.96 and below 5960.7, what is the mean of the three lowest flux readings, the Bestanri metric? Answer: 0.82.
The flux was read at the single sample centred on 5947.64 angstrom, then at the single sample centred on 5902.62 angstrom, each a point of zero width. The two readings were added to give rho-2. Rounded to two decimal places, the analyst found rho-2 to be 2.20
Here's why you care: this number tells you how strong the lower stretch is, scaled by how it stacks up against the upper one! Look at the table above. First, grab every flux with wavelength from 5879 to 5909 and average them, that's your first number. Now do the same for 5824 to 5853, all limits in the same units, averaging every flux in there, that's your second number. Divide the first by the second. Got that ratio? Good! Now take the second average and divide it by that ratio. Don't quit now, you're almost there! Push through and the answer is 1.31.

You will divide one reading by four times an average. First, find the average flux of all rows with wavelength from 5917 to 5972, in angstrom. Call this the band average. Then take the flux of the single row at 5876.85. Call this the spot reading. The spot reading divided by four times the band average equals 0.273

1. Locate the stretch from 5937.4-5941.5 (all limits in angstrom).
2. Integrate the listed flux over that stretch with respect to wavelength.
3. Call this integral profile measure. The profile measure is 4.10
